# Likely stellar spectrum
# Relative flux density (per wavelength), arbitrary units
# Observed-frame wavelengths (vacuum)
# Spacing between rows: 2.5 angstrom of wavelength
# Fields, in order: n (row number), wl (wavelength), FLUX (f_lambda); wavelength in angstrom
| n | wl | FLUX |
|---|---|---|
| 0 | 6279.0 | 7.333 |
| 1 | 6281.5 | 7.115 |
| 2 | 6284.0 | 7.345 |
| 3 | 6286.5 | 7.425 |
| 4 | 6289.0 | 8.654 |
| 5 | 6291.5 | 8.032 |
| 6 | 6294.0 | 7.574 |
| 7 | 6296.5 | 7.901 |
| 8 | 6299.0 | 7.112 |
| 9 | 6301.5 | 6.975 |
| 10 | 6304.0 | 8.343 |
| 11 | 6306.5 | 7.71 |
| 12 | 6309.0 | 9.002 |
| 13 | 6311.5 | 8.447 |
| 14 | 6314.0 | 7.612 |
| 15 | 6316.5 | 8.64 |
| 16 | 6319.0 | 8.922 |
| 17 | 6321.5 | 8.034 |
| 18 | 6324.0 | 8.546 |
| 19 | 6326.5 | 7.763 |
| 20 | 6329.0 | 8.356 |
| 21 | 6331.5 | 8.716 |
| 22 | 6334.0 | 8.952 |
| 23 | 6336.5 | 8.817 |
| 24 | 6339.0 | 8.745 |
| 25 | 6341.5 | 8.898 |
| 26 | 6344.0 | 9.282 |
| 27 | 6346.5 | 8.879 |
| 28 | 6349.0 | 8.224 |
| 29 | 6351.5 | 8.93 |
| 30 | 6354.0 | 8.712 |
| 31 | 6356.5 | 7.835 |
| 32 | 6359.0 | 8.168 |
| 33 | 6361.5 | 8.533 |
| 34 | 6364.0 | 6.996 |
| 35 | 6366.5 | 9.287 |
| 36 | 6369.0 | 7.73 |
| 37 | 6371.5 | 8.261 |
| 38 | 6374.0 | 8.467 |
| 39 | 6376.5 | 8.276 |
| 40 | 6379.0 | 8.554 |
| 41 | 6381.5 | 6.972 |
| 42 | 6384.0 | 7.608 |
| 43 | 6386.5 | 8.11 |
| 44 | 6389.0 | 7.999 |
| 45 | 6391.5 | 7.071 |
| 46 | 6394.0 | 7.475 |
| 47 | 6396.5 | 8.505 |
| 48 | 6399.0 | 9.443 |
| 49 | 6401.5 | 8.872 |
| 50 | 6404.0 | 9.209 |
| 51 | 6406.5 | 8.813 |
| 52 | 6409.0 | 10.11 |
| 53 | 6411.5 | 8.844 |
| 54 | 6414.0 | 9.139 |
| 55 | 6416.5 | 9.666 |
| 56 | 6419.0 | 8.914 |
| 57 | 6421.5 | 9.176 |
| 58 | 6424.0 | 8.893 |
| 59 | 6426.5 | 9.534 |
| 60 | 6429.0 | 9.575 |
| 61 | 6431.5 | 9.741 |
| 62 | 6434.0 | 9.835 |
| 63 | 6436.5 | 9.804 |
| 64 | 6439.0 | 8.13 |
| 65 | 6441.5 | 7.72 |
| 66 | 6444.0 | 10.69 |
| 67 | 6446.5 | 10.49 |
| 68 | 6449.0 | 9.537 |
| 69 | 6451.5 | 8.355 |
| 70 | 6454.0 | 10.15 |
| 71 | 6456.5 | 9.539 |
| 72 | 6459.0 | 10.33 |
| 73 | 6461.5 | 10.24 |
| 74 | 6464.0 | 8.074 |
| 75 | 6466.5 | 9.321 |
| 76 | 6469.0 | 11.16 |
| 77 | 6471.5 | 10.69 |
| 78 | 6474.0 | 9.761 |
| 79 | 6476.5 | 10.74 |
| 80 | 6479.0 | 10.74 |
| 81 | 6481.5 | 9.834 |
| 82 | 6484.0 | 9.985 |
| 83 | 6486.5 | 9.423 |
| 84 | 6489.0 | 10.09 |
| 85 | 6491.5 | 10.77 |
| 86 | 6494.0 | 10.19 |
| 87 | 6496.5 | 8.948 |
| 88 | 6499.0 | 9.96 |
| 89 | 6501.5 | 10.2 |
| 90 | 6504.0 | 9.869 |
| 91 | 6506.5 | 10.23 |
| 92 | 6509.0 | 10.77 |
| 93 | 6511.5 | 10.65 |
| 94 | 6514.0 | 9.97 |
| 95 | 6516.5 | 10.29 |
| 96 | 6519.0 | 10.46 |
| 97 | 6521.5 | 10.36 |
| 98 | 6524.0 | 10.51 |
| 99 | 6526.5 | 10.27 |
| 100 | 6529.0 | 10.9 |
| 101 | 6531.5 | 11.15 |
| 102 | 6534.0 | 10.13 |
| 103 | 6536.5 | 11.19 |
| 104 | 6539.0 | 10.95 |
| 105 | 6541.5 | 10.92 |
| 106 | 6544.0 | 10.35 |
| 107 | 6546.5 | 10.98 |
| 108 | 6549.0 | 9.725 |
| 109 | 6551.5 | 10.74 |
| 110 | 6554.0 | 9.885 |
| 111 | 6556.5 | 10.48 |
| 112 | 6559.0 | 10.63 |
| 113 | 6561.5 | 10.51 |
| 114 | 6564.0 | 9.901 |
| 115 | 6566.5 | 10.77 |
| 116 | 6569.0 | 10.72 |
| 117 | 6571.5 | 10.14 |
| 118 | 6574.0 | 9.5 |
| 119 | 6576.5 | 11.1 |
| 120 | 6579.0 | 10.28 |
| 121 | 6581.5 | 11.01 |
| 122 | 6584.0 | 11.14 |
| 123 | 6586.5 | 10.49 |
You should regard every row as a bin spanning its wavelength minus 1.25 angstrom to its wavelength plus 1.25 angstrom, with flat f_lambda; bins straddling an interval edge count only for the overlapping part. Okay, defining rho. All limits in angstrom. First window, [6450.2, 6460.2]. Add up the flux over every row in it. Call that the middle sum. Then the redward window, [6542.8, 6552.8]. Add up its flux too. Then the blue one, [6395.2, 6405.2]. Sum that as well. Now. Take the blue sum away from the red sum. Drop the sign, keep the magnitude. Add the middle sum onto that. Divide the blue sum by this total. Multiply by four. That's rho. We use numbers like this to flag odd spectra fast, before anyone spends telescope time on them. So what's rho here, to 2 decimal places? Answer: 3.26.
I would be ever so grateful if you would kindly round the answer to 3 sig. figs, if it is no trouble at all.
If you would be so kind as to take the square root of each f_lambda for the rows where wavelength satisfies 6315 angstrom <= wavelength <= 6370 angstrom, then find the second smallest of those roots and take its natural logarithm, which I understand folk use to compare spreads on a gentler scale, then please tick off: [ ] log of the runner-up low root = 1.02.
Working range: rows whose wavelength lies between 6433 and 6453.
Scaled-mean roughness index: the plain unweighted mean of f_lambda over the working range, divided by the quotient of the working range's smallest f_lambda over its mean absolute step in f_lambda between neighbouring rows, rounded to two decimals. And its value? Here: 1.28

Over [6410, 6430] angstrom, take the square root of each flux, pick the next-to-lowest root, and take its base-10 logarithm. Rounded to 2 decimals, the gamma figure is 0.47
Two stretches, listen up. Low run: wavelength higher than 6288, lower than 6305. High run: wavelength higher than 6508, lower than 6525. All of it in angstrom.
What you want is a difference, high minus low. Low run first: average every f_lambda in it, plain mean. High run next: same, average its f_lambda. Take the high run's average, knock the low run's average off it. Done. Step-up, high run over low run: 2.6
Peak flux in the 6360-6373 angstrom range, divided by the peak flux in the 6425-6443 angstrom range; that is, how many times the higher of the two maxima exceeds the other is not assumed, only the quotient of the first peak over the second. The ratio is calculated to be 0.944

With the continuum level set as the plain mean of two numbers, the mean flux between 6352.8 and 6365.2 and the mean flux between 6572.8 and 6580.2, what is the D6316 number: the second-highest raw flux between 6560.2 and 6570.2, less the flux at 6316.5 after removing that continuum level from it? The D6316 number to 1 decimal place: 11.3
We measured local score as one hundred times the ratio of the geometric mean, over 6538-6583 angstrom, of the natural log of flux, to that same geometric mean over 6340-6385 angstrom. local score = 111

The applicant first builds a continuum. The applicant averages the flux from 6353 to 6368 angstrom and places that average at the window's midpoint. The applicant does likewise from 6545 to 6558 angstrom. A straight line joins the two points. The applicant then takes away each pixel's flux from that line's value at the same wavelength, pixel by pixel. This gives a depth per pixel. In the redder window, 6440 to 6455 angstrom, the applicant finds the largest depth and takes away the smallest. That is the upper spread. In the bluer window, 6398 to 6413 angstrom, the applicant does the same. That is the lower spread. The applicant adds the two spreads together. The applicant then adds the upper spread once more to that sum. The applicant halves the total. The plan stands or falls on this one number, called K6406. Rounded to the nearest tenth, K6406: 3.6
